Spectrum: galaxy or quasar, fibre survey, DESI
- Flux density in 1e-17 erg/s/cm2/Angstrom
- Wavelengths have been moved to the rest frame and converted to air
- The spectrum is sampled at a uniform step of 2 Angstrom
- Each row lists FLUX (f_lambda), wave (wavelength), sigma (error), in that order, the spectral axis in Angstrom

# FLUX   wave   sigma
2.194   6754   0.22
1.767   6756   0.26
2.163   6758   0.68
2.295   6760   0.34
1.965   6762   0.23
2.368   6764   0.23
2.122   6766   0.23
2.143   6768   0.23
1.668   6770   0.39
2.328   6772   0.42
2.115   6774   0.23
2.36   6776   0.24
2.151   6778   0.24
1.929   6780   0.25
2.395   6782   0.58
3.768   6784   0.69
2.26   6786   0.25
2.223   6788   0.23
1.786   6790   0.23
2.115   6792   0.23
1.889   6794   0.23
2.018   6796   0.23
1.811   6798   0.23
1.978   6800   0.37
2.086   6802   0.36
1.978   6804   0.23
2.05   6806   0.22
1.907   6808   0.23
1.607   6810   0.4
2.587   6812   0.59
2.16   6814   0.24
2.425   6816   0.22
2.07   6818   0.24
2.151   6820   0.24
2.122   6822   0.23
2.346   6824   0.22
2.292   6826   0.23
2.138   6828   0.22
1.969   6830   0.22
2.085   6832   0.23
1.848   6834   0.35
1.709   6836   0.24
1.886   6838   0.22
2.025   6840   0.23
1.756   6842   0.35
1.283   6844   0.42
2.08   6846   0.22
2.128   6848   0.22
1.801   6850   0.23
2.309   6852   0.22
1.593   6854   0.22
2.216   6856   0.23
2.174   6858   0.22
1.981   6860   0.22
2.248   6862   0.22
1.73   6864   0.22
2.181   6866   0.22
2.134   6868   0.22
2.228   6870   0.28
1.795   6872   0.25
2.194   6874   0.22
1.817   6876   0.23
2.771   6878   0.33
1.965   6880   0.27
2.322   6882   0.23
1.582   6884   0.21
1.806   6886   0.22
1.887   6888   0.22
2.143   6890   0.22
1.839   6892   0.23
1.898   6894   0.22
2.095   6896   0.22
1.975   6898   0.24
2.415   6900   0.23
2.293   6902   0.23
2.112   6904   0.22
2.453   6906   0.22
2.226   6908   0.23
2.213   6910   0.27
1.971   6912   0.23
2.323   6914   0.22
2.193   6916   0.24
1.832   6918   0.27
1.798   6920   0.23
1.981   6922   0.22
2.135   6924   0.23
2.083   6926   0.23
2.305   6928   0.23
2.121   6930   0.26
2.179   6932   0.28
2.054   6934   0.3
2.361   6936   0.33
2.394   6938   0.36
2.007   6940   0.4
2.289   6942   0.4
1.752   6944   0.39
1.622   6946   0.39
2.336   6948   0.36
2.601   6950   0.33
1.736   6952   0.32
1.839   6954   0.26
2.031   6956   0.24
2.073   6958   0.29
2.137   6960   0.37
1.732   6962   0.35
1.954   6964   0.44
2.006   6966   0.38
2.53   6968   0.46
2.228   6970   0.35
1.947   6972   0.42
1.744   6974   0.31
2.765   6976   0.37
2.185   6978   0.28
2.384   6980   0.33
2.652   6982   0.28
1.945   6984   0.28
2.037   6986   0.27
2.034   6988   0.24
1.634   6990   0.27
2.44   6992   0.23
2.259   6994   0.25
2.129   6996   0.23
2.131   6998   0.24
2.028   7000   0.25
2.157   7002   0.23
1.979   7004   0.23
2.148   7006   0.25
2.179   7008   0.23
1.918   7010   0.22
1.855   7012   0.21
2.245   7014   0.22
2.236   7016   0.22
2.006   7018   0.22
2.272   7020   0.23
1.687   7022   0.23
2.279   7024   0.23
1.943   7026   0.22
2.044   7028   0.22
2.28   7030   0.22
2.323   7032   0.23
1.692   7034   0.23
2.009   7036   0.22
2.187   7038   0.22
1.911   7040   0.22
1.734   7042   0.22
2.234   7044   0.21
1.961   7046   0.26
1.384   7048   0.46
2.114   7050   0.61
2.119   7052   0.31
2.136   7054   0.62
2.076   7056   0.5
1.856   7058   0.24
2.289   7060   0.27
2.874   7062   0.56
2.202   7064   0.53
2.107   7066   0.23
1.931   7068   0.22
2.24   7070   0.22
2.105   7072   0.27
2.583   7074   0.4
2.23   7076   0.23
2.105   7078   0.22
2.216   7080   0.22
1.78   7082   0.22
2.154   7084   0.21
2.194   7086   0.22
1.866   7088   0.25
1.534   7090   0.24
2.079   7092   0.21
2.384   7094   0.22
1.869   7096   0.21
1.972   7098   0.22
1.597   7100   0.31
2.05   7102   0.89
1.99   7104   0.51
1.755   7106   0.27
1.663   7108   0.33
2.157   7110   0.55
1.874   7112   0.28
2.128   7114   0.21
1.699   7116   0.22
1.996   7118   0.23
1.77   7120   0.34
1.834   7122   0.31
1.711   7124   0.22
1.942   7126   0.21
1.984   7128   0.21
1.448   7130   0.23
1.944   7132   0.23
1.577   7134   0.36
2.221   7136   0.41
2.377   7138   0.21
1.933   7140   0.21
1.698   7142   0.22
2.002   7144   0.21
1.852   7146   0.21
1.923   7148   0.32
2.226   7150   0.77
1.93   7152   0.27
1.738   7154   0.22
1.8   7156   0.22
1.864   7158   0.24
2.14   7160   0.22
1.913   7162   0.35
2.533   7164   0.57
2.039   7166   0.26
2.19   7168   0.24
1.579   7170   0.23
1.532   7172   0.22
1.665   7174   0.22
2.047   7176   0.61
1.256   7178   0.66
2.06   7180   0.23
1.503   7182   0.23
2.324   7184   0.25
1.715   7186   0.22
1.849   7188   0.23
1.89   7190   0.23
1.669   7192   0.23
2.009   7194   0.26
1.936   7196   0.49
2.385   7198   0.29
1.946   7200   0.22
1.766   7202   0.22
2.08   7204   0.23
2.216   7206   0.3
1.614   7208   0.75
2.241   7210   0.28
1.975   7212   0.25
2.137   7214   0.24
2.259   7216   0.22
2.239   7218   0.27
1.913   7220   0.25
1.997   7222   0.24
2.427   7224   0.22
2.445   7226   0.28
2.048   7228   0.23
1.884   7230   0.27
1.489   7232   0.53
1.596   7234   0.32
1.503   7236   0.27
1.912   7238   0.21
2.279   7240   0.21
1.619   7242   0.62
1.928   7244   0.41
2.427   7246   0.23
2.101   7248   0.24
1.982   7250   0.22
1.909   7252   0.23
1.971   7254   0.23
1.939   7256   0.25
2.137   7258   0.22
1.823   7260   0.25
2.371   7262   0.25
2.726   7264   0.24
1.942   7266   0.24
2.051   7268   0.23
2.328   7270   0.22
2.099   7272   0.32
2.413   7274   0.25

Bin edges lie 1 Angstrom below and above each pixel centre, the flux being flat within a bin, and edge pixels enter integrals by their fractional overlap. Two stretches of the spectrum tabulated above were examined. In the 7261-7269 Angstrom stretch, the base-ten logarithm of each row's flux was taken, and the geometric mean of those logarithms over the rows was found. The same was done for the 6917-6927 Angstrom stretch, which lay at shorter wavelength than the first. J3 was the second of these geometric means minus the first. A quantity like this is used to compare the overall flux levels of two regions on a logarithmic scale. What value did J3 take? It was -0.057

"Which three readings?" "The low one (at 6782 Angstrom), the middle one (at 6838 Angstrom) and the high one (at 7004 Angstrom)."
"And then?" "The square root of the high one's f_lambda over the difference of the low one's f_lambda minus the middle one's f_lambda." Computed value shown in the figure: 2.0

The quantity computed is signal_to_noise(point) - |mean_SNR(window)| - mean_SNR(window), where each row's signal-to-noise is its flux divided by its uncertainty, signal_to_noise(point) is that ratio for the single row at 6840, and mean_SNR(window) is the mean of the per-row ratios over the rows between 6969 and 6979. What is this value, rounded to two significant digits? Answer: -4.0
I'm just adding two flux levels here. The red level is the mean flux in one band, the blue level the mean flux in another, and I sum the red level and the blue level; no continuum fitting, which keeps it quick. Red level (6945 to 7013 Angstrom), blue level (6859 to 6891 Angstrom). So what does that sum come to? 4.15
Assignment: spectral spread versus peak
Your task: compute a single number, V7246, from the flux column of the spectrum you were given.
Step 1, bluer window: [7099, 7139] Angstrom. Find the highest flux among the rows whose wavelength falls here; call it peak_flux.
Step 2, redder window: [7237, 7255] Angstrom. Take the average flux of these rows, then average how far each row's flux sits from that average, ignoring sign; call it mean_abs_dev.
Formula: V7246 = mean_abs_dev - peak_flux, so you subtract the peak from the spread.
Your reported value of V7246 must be -2.2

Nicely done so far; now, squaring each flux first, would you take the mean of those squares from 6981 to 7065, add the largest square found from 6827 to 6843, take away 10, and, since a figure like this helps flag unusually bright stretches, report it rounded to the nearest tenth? -1.0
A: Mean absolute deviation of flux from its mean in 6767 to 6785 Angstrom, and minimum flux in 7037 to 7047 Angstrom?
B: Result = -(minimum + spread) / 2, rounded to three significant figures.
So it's -1.04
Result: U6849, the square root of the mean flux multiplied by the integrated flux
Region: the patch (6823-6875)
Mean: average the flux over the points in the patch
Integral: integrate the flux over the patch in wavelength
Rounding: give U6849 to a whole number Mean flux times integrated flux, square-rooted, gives 14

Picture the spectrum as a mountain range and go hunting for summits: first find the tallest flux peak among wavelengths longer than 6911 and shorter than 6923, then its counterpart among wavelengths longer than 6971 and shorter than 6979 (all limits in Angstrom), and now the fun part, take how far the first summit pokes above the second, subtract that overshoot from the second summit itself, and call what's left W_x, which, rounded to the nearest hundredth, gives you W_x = 3.21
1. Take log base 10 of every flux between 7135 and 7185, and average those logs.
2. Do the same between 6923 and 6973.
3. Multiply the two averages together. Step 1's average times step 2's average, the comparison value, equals 0.090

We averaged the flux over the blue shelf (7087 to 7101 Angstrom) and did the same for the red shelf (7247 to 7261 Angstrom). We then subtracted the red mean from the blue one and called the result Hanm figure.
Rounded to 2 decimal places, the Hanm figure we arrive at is -0.08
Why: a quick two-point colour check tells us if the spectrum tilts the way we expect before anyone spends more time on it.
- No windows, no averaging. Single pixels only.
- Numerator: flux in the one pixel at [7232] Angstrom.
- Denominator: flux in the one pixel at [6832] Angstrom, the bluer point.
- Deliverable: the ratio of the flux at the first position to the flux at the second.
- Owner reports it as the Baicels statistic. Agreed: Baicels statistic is 0.71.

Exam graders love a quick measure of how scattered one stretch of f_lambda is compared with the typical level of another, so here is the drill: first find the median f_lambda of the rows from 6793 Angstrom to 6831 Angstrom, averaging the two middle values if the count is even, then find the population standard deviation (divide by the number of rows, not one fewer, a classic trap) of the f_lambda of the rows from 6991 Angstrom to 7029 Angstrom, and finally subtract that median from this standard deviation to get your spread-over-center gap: -1.90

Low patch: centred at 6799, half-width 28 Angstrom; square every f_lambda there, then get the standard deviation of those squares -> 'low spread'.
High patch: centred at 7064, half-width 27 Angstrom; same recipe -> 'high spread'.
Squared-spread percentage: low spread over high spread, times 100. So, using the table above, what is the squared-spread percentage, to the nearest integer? 166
